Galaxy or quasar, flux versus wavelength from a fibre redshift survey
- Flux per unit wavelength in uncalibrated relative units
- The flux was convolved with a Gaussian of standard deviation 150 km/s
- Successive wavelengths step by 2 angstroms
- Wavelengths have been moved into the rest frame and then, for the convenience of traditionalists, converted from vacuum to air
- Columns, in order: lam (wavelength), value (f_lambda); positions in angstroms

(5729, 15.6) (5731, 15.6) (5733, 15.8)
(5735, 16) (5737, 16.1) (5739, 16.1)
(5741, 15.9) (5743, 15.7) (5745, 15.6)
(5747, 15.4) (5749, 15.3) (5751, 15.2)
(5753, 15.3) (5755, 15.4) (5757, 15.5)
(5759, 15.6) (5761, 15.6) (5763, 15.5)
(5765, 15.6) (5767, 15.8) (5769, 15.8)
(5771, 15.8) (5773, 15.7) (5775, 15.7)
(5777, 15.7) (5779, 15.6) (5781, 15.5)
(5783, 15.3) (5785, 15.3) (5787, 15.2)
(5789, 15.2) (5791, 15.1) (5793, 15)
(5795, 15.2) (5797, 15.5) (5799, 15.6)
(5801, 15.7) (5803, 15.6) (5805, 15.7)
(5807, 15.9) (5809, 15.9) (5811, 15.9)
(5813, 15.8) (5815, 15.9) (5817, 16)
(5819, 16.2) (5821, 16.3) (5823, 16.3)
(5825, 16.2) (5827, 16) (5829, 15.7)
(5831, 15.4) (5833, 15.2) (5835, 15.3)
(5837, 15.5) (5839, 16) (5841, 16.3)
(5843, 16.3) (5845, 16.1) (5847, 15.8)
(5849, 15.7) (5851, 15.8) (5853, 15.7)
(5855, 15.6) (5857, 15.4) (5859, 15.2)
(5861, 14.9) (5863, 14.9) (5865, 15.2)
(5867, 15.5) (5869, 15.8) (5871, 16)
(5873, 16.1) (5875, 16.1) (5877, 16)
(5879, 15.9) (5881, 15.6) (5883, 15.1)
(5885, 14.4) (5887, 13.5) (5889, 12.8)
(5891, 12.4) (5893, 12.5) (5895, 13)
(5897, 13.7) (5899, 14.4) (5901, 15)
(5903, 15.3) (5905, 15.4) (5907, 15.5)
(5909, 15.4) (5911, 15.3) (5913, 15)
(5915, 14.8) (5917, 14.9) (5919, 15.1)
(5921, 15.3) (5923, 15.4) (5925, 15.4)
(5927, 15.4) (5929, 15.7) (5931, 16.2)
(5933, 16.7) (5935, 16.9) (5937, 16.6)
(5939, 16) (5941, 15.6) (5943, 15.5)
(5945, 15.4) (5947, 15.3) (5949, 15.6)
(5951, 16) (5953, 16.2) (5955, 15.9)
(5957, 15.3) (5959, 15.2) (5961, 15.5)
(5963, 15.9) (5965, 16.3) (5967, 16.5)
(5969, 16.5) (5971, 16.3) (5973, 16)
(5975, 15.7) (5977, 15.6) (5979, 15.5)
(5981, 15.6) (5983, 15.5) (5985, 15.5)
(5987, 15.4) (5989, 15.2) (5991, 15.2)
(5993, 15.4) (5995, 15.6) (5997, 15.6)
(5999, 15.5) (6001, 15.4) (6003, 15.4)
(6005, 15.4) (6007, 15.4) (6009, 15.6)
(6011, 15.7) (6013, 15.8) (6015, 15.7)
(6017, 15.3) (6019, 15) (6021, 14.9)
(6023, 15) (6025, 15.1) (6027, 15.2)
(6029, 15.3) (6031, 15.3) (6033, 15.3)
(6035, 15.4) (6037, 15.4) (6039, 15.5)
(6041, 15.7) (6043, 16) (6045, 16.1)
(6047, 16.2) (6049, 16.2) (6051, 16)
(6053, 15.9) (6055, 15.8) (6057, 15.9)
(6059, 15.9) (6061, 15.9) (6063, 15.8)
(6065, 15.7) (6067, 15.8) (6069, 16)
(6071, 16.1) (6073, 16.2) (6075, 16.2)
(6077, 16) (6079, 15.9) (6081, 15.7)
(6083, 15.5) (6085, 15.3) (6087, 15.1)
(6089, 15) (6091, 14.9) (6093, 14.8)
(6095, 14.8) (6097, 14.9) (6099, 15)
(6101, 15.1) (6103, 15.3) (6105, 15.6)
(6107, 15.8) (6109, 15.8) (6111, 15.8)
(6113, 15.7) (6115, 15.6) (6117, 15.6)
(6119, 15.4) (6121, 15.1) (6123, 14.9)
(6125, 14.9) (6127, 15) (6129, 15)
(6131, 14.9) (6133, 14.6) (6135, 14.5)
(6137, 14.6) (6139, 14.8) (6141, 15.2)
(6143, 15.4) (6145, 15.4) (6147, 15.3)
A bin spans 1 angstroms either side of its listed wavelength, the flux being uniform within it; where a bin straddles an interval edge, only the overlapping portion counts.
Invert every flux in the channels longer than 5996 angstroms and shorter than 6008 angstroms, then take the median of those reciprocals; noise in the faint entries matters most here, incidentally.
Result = 0.0649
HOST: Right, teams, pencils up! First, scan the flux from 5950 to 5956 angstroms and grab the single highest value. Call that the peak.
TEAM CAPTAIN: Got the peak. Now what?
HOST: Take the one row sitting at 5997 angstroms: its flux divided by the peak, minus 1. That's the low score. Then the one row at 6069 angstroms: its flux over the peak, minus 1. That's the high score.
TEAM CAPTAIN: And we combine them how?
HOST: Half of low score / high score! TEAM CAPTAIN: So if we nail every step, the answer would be 1.50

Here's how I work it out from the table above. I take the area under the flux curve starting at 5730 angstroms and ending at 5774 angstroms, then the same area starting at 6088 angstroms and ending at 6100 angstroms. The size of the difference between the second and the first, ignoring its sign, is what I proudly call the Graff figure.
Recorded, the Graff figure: 510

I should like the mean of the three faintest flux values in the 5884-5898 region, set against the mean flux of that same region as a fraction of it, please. 0.953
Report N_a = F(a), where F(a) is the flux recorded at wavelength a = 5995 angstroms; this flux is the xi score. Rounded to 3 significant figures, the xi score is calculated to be 15.6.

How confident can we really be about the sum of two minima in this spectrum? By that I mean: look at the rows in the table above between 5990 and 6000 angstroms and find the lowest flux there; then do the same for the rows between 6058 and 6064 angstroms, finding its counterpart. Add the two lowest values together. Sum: 31.0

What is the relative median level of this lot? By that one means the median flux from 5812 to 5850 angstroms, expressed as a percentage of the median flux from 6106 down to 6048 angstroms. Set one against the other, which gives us 101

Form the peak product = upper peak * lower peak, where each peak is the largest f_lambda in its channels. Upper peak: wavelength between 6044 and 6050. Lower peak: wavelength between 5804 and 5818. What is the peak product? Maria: 259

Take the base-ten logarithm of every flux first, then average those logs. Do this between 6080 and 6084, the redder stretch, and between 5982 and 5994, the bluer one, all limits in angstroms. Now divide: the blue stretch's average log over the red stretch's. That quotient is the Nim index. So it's 0.99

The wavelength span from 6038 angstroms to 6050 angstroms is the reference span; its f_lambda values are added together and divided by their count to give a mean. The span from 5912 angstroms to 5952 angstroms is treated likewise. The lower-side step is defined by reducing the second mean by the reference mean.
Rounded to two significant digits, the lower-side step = -0.31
